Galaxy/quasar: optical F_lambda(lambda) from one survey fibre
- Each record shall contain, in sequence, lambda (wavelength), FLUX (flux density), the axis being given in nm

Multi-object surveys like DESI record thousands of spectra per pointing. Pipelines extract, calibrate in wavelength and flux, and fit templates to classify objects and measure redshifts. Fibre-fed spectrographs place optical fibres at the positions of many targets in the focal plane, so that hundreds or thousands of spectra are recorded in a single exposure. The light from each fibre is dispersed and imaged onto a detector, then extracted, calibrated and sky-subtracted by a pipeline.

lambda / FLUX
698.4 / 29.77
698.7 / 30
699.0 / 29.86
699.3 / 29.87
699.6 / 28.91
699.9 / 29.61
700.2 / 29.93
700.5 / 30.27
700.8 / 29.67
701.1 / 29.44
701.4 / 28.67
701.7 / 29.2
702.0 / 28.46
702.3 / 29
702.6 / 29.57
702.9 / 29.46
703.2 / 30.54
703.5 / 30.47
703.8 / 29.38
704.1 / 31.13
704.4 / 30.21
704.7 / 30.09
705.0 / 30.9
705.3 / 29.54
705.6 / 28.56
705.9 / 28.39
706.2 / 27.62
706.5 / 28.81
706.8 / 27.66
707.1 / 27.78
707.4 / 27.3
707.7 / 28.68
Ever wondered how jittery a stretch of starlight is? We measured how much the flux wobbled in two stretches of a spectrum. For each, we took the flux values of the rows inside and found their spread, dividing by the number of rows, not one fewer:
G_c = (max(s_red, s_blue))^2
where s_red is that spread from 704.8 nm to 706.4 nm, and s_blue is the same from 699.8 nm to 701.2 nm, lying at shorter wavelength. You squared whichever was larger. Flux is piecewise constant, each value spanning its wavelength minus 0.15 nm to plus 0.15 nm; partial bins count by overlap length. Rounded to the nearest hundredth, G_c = 1.27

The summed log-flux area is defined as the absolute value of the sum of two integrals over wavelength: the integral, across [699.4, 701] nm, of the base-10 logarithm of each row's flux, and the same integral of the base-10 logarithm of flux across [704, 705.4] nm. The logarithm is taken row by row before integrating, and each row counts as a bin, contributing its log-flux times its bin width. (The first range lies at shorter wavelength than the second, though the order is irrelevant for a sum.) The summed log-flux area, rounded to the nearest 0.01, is 4.43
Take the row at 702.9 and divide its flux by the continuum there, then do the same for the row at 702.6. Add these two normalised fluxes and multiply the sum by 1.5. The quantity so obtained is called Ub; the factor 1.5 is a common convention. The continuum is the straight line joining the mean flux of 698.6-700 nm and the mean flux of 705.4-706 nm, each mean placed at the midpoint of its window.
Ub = 3.05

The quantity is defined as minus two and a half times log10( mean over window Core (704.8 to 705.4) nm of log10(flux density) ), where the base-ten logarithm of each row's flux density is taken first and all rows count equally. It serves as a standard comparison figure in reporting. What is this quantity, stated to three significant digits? -0.426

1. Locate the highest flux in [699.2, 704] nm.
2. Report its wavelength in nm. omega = 703.2 nm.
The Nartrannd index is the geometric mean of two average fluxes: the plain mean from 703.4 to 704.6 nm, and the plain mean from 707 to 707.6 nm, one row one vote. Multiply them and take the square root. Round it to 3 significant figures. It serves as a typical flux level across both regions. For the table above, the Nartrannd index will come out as 28.9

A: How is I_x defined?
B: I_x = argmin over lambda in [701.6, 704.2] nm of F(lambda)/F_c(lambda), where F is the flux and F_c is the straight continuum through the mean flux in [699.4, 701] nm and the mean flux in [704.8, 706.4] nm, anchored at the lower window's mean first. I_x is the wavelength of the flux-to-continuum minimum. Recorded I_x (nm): 702.0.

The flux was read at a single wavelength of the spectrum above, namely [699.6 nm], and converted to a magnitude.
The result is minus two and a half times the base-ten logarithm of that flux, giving -3.653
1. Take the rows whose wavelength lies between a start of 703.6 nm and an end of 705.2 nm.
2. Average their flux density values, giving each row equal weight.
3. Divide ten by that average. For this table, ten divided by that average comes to 0.330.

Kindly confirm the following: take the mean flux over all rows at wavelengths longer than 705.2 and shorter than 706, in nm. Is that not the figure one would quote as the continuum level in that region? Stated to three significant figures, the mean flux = 28.8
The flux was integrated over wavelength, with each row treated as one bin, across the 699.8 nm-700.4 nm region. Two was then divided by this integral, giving 0.11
